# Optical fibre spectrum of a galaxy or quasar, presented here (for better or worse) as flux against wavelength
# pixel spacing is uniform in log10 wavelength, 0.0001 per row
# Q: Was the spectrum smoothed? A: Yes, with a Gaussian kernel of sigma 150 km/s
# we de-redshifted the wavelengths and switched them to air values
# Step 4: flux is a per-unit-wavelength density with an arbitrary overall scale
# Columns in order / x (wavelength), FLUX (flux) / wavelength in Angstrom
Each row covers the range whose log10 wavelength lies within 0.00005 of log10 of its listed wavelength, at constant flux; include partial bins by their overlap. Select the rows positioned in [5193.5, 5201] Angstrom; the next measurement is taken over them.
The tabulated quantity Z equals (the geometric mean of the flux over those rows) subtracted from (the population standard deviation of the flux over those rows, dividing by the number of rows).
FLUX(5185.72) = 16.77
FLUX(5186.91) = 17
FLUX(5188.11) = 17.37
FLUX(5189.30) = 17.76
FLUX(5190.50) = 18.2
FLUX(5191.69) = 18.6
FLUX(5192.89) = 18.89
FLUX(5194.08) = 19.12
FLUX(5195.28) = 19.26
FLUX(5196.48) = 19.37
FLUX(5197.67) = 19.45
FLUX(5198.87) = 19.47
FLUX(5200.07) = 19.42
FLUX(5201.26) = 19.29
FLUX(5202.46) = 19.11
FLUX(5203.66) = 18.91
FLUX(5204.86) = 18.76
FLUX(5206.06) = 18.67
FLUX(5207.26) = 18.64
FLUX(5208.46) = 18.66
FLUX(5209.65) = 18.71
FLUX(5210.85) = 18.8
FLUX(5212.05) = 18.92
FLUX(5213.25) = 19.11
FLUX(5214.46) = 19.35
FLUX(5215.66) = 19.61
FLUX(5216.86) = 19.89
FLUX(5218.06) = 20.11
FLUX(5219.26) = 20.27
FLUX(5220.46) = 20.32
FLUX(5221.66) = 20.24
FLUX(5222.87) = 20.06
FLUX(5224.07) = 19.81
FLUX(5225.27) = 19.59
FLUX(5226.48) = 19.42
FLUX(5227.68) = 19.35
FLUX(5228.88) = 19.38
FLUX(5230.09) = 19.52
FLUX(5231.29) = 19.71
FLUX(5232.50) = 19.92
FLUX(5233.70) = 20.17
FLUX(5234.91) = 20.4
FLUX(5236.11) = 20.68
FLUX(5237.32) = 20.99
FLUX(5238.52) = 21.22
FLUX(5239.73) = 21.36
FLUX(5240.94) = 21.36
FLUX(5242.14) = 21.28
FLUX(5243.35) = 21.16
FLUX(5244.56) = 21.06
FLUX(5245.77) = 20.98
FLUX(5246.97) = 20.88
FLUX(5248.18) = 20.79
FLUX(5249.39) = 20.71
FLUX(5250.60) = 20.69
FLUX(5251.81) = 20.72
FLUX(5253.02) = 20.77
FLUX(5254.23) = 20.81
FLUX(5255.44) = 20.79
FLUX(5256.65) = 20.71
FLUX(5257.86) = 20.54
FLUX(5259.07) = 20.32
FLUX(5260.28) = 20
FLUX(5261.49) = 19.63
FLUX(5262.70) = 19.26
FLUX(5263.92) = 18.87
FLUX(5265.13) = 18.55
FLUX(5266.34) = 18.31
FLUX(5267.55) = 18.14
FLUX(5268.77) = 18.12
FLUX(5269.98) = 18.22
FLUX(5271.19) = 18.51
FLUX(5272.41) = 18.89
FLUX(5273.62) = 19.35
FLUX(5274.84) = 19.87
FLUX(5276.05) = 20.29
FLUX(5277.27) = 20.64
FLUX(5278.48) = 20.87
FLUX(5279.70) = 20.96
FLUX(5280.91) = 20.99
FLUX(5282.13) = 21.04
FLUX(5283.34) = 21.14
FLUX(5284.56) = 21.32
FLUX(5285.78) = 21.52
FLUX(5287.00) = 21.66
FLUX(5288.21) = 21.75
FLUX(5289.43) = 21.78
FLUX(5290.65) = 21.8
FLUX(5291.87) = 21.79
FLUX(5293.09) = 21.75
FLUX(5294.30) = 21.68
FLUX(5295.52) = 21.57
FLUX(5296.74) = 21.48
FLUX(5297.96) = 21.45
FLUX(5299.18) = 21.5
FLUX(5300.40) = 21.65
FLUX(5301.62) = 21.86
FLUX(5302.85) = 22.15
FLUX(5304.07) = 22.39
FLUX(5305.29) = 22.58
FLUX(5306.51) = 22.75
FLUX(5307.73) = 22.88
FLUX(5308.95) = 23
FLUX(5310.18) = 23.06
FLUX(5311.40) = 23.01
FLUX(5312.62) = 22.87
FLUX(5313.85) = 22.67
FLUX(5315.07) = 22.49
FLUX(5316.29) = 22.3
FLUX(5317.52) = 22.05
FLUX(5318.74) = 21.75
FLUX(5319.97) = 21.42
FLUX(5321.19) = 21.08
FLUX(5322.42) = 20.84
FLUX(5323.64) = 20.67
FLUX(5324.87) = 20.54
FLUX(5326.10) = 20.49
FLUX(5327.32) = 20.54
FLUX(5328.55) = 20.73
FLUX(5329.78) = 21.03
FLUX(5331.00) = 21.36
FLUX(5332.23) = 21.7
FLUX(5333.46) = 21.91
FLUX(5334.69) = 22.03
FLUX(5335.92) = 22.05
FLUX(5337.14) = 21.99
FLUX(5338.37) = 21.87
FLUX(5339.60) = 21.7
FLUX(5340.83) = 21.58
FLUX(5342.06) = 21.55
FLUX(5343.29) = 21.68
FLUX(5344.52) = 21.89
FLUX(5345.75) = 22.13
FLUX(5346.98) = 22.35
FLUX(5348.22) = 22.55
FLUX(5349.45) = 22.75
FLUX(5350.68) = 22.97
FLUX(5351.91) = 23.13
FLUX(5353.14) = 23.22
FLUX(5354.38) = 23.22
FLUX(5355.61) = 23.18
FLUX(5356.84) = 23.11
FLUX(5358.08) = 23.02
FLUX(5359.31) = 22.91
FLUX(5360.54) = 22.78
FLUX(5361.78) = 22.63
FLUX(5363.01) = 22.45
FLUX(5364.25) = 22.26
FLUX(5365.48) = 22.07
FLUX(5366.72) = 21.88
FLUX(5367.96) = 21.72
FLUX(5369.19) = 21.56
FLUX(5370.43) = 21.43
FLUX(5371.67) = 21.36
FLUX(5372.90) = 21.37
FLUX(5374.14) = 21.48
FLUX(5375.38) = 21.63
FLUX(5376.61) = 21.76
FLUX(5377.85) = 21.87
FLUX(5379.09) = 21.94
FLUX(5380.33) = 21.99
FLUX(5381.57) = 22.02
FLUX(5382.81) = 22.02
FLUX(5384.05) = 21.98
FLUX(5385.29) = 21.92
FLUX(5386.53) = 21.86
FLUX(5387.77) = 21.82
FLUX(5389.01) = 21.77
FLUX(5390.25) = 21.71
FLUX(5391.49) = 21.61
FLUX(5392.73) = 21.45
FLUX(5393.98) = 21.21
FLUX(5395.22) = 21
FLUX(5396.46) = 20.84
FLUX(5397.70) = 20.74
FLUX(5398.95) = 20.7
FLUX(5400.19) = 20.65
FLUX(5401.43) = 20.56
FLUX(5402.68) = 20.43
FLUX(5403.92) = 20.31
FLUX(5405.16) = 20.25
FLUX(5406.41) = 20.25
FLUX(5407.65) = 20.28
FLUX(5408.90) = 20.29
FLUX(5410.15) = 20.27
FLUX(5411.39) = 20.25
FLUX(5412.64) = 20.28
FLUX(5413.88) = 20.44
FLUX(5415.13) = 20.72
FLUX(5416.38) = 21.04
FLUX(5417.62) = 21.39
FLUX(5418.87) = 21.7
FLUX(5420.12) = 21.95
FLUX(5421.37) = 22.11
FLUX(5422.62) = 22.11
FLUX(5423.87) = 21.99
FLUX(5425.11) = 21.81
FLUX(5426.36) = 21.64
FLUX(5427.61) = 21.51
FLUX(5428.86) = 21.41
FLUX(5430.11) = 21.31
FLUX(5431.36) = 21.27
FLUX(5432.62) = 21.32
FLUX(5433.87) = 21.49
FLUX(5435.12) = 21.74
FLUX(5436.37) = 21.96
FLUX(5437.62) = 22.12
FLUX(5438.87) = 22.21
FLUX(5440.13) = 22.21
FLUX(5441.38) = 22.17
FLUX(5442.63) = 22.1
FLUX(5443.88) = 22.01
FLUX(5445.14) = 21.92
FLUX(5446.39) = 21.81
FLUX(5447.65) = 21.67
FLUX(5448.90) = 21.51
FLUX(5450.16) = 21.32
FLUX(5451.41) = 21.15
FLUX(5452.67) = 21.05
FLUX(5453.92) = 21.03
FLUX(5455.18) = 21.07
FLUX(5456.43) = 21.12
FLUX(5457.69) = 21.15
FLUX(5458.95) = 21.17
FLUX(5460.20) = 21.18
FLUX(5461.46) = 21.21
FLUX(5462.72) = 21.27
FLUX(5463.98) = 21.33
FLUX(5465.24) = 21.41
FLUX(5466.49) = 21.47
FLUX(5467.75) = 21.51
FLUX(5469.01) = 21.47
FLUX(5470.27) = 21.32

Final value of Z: -19.2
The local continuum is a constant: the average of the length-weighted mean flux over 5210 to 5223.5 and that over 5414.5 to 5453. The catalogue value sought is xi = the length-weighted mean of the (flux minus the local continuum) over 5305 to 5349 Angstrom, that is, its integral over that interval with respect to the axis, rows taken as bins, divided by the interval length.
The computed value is 1.2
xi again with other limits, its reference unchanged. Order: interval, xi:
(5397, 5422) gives 0.1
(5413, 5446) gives 1.0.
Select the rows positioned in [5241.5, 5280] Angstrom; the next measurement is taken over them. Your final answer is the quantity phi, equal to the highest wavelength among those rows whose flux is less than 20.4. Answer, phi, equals 5276.05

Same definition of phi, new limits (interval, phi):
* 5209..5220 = 5219.26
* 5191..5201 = 5200.07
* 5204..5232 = 5231.29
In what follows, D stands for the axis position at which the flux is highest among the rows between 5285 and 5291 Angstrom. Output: 5290.65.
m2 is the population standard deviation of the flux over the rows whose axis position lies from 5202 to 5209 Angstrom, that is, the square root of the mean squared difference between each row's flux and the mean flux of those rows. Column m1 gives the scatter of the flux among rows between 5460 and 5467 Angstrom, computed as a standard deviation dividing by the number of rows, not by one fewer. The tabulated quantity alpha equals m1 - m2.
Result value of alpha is -0.07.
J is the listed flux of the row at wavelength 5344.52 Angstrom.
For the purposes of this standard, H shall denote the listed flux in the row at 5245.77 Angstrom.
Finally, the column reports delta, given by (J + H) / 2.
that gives 21.4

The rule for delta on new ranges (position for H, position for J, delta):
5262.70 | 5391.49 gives 20.4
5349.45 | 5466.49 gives 22.1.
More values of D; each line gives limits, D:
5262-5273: 5262.70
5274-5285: 5284.56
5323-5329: 5328.55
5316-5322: 5316.29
